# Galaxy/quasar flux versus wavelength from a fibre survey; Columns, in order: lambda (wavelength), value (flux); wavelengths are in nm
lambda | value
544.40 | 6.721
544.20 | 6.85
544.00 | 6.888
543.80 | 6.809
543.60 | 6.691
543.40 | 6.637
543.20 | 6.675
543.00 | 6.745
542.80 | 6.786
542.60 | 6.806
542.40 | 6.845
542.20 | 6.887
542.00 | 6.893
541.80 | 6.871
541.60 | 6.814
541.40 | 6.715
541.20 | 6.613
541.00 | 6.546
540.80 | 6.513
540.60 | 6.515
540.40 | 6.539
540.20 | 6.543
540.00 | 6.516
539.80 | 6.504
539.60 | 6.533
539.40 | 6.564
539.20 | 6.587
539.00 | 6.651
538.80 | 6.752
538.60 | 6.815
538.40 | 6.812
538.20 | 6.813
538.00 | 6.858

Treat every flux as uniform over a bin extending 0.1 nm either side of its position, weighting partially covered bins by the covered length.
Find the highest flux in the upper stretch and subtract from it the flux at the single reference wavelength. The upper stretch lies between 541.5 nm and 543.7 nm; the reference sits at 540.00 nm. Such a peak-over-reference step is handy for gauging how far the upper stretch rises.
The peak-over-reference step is 0.38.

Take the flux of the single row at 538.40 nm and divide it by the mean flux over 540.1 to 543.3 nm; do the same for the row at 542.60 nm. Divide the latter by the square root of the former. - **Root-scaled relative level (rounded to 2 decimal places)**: 1.01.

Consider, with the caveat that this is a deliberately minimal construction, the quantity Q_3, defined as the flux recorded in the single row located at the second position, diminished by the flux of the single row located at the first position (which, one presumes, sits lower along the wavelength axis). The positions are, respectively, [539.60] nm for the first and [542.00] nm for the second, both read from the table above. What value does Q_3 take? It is 0.360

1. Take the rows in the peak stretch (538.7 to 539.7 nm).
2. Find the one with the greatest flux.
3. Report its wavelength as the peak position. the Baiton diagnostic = 538.80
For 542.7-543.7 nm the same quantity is 542.80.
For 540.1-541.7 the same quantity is 541.60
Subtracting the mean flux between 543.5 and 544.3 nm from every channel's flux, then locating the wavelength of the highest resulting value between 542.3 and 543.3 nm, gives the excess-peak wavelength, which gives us 542.40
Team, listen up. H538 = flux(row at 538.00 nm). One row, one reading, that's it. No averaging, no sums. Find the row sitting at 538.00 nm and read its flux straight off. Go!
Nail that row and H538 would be 6.858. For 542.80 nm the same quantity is 6.786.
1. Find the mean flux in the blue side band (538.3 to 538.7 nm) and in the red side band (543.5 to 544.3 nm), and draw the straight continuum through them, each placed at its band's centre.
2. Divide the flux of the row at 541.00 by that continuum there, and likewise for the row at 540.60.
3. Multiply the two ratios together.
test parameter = 0.919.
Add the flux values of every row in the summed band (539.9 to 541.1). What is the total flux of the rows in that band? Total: 39.2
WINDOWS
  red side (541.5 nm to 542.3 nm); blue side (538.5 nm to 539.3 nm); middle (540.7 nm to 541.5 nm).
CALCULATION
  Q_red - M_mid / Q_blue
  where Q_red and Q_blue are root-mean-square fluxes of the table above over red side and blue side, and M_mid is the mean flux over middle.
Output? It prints 5.88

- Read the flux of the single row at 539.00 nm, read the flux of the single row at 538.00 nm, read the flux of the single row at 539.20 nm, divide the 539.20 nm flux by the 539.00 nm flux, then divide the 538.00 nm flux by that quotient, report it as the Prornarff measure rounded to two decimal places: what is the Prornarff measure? 6.92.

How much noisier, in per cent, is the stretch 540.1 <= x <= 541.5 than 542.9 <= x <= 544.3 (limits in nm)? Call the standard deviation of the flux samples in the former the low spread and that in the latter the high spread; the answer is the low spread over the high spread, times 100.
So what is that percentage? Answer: 76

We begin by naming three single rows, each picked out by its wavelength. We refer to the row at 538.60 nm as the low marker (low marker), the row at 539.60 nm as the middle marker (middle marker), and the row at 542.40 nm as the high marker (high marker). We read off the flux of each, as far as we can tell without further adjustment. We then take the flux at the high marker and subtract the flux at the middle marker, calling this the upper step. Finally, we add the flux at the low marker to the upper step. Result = 7.13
